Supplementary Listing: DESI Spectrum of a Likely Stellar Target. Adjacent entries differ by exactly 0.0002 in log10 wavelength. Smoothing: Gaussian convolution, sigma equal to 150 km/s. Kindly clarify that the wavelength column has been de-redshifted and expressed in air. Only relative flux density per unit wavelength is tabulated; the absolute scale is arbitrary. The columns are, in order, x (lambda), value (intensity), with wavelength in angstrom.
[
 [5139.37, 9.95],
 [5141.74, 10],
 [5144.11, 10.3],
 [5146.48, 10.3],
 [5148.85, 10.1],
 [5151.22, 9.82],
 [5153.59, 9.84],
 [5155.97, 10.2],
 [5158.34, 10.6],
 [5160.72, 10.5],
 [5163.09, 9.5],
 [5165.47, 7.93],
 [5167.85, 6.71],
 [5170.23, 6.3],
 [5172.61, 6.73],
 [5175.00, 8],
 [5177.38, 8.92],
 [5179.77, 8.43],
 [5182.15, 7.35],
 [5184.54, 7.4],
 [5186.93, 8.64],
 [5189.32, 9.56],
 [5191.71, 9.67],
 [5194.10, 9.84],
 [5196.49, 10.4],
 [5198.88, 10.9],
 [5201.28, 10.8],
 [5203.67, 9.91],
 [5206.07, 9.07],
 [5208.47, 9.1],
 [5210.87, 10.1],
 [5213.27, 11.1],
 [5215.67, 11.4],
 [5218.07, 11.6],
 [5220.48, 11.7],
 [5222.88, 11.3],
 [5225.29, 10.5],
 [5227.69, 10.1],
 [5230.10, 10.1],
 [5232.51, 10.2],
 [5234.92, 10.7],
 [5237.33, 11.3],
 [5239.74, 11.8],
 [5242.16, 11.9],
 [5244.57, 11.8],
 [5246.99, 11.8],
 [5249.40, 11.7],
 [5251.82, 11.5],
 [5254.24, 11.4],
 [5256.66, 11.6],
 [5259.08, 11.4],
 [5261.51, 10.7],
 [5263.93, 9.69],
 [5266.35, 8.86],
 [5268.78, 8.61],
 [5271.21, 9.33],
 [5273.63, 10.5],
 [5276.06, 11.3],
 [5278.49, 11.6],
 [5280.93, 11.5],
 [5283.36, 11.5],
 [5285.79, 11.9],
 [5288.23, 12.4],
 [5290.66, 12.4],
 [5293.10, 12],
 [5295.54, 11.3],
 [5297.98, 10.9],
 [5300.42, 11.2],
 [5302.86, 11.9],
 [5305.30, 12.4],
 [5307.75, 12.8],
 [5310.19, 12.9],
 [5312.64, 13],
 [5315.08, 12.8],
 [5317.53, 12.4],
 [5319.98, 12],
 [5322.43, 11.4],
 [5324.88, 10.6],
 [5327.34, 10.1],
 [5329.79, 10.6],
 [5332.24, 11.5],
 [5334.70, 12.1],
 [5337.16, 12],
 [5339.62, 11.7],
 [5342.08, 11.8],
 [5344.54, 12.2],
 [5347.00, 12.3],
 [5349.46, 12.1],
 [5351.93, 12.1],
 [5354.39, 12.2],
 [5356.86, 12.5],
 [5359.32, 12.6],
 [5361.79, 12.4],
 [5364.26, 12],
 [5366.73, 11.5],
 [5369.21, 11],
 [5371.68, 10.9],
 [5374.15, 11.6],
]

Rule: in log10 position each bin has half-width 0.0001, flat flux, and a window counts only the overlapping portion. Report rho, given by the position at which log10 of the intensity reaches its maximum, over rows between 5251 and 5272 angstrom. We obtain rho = 5256.66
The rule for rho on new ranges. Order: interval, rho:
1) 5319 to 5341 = 5334.70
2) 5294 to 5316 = 5312.64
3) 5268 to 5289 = 5288.23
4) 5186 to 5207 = 5198.88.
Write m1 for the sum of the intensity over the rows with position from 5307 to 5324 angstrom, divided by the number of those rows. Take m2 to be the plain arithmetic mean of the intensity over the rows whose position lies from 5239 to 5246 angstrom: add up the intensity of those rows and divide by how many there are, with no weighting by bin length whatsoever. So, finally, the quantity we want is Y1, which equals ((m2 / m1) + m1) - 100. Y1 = -86.6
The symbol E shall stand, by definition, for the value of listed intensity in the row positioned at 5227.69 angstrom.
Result 10.1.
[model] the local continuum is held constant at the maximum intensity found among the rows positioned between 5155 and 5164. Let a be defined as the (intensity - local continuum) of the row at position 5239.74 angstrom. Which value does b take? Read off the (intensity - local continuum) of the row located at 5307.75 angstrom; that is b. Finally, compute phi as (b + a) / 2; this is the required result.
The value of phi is 1.7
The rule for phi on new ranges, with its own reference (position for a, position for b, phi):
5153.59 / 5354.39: 0.4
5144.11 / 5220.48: 0.4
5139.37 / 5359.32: 0.7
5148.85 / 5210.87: -0.5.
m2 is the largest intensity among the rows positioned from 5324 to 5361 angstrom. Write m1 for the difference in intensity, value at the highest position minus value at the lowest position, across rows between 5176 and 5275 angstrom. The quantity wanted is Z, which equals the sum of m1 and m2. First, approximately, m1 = 1.6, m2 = 12.6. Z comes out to 14.2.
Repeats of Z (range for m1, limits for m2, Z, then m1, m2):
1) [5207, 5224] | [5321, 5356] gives 14.5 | 2.2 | 12.3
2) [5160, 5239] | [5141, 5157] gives 11.1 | 0.8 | 10.3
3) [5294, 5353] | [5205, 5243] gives 12.7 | 0.8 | 11.9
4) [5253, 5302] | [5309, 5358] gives 12.8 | -0.2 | 13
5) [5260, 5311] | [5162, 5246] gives 14.1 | 2.2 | 11.9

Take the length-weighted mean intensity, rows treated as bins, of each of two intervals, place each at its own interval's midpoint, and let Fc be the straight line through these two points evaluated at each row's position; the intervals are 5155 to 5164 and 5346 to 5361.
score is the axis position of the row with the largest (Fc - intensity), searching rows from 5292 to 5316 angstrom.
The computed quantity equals 5297.98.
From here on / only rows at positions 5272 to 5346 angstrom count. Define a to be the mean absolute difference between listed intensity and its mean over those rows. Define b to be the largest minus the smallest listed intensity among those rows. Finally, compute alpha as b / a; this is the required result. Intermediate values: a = 0.6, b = 2.9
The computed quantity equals 4.9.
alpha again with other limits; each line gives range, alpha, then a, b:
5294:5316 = 2.9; 0.7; 2.1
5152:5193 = 3.7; 1.2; 4.3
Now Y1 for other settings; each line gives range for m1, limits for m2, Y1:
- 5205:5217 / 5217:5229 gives -88.8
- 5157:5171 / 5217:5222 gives -90.1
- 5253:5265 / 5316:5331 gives -88.0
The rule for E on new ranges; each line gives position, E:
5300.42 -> 11.2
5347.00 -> 12.3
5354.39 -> 12.2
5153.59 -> 9.84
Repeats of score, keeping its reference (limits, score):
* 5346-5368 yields 5366.73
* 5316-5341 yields 5327.34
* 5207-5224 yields 5208.47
